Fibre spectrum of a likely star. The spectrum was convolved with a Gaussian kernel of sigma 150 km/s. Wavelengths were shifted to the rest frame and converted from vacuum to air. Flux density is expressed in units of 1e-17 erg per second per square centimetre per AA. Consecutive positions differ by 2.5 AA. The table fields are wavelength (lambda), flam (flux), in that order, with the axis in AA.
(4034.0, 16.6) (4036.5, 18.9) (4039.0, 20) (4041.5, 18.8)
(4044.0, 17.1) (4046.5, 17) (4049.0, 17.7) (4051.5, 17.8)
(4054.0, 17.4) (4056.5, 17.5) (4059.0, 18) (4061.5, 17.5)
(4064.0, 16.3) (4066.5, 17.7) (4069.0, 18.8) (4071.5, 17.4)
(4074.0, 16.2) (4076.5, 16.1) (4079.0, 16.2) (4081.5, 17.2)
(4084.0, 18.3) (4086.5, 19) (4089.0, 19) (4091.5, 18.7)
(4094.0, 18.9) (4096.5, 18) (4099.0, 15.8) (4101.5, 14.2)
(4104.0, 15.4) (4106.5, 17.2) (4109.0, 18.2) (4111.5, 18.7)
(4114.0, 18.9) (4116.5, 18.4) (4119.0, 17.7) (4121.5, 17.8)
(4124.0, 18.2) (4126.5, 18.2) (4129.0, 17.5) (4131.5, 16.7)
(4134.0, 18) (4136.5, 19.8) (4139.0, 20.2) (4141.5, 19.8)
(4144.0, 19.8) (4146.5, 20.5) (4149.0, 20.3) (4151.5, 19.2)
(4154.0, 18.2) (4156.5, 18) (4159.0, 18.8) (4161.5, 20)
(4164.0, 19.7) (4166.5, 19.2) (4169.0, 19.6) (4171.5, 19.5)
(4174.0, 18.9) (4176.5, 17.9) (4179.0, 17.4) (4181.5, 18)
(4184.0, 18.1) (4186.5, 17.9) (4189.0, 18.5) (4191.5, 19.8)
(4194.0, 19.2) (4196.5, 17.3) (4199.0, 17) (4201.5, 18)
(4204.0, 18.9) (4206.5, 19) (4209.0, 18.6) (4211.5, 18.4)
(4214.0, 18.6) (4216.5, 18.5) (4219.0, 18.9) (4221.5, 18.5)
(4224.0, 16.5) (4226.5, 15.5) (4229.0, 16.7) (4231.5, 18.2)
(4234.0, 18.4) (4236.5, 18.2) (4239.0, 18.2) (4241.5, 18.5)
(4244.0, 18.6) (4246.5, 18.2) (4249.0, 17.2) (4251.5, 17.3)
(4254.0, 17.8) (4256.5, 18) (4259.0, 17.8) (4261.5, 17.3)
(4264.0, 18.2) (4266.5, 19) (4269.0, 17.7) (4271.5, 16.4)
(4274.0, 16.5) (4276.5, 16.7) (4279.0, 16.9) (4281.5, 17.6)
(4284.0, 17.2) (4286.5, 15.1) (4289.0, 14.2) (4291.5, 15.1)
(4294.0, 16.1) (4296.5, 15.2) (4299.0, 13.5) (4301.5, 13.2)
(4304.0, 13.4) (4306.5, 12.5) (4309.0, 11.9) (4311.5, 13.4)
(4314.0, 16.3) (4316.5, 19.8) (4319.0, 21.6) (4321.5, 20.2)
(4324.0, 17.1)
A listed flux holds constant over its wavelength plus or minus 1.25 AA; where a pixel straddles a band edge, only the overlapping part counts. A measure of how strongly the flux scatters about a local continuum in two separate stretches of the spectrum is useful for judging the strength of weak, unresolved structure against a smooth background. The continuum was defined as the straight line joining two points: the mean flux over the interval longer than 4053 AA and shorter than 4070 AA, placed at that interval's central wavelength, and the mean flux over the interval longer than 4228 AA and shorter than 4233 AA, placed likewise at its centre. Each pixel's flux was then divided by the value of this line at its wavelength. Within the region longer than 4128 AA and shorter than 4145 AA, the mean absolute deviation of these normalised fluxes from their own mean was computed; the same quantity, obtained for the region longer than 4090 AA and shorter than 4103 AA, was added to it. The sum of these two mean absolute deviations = 0.17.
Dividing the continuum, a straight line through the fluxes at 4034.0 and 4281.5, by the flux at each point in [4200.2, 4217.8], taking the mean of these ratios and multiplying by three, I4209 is 2.797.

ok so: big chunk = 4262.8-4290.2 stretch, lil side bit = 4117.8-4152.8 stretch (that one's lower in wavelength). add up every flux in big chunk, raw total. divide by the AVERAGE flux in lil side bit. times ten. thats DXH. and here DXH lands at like 98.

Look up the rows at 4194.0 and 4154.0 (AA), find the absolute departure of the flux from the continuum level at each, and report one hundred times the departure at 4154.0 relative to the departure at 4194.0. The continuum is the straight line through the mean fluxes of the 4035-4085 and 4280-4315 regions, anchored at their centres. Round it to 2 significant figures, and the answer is 54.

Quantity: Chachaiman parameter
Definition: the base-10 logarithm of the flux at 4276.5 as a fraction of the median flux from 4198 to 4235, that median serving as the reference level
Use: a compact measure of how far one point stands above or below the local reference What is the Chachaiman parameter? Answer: -0.042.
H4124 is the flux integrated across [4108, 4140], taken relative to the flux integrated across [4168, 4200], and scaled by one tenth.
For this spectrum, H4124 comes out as 0.100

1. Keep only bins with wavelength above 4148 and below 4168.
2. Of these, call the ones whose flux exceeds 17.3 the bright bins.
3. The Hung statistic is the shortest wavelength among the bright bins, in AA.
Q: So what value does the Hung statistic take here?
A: 4149.0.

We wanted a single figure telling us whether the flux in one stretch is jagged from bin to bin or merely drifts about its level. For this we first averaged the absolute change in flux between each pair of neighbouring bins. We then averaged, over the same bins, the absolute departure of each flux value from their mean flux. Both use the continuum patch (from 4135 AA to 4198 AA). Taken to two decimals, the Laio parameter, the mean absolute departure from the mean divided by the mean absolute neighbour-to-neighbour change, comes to 1.34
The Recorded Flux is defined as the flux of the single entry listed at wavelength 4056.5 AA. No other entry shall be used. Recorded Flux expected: 17.5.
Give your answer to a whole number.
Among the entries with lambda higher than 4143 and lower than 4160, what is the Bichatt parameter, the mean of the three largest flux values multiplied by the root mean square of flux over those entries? 389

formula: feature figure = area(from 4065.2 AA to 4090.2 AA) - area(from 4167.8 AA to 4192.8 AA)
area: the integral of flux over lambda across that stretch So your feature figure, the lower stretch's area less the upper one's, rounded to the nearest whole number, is -24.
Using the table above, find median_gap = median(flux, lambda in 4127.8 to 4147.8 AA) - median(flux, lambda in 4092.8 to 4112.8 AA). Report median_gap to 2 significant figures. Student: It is 2.2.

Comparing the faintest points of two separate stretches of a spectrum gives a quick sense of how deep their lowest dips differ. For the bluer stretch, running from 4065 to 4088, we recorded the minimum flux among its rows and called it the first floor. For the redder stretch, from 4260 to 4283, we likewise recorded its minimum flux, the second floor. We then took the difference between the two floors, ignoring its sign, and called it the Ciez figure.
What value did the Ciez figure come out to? 0.30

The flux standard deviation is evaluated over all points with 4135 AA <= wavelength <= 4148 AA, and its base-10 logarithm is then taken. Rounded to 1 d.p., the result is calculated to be -0.5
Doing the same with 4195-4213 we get -0.1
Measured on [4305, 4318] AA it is 0.5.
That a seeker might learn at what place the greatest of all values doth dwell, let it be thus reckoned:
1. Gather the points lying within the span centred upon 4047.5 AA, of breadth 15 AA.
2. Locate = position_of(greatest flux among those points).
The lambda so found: 4041.5 AA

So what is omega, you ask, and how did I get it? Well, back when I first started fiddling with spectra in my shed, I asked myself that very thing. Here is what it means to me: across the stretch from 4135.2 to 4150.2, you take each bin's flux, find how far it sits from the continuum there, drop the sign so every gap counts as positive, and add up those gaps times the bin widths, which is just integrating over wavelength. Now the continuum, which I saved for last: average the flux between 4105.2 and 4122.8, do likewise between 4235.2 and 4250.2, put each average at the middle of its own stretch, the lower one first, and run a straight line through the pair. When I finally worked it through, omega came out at 29.0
